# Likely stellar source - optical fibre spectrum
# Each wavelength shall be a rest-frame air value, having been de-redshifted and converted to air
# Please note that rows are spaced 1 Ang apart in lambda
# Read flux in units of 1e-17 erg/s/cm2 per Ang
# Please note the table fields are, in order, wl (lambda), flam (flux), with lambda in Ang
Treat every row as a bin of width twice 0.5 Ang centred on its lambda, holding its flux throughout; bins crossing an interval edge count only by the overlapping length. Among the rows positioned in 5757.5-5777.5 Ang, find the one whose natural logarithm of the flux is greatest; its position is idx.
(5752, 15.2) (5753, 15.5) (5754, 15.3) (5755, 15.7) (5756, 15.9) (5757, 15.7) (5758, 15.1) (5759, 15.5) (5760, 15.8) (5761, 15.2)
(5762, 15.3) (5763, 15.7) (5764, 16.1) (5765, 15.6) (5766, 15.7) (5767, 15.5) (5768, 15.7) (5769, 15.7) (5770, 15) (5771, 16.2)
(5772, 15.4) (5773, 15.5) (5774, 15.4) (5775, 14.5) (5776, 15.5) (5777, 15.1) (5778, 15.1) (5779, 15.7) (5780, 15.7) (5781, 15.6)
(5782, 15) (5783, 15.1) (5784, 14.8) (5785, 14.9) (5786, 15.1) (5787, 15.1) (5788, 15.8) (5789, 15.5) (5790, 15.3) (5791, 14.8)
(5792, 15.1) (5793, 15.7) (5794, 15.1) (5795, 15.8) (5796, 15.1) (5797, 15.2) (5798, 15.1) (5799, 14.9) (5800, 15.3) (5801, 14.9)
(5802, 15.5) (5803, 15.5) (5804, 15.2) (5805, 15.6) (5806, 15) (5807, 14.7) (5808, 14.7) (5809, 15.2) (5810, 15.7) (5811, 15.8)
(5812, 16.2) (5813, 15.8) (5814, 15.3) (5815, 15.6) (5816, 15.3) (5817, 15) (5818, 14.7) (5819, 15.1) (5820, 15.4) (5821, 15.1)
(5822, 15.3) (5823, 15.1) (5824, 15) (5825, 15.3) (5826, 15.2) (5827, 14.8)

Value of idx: 5771 Ang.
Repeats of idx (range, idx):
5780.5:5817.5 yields 5812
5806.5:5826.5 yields 5812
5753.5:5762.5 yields 5756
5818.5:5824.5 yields 5820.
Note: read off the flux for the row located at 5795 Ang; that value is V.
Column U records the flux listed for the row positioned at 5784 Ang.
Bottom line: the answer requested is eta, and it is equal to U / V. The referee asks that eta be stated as 0.94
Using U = 14.8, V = 15.8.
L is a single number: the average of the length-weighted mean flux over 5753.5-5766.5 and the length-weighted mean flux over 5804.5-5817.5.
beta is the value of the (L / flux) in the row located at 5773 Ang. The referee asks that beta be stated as 1.00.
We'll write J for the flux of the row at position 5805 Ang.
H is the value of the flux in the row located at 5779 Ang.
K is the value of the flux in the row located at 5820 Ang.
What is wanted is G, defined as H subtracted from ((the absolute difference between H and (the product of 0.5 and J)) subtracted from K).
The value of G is -8.2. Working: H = 15.7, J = 15.6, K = 15.4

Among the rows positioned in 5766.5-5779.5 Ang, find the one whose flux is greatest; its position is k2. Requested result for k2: 5771 Ang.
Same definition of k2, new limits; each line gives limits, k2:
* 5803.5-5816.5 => 5812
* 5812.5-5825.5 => 5813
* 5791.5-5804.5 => 5795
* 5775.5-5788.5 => 5788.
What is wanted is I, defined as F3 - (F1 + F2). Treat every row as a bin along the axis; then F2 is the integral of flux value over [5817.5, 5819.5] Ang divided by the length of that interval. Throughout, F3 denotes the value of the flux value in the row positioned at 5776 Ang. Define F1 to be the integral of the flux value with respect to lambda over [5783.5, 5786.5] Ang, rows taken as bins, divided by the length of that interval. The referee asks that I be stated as -14.3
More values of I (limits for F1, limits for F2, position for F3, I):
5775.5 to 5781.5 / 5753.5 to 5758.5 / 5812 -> -14.8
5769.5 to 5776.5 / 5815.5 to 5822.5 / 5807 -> -15.8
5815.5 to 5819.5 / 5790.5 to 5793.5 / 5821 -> -15.1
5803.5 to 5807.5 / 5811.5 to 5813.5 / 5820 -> -15.7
